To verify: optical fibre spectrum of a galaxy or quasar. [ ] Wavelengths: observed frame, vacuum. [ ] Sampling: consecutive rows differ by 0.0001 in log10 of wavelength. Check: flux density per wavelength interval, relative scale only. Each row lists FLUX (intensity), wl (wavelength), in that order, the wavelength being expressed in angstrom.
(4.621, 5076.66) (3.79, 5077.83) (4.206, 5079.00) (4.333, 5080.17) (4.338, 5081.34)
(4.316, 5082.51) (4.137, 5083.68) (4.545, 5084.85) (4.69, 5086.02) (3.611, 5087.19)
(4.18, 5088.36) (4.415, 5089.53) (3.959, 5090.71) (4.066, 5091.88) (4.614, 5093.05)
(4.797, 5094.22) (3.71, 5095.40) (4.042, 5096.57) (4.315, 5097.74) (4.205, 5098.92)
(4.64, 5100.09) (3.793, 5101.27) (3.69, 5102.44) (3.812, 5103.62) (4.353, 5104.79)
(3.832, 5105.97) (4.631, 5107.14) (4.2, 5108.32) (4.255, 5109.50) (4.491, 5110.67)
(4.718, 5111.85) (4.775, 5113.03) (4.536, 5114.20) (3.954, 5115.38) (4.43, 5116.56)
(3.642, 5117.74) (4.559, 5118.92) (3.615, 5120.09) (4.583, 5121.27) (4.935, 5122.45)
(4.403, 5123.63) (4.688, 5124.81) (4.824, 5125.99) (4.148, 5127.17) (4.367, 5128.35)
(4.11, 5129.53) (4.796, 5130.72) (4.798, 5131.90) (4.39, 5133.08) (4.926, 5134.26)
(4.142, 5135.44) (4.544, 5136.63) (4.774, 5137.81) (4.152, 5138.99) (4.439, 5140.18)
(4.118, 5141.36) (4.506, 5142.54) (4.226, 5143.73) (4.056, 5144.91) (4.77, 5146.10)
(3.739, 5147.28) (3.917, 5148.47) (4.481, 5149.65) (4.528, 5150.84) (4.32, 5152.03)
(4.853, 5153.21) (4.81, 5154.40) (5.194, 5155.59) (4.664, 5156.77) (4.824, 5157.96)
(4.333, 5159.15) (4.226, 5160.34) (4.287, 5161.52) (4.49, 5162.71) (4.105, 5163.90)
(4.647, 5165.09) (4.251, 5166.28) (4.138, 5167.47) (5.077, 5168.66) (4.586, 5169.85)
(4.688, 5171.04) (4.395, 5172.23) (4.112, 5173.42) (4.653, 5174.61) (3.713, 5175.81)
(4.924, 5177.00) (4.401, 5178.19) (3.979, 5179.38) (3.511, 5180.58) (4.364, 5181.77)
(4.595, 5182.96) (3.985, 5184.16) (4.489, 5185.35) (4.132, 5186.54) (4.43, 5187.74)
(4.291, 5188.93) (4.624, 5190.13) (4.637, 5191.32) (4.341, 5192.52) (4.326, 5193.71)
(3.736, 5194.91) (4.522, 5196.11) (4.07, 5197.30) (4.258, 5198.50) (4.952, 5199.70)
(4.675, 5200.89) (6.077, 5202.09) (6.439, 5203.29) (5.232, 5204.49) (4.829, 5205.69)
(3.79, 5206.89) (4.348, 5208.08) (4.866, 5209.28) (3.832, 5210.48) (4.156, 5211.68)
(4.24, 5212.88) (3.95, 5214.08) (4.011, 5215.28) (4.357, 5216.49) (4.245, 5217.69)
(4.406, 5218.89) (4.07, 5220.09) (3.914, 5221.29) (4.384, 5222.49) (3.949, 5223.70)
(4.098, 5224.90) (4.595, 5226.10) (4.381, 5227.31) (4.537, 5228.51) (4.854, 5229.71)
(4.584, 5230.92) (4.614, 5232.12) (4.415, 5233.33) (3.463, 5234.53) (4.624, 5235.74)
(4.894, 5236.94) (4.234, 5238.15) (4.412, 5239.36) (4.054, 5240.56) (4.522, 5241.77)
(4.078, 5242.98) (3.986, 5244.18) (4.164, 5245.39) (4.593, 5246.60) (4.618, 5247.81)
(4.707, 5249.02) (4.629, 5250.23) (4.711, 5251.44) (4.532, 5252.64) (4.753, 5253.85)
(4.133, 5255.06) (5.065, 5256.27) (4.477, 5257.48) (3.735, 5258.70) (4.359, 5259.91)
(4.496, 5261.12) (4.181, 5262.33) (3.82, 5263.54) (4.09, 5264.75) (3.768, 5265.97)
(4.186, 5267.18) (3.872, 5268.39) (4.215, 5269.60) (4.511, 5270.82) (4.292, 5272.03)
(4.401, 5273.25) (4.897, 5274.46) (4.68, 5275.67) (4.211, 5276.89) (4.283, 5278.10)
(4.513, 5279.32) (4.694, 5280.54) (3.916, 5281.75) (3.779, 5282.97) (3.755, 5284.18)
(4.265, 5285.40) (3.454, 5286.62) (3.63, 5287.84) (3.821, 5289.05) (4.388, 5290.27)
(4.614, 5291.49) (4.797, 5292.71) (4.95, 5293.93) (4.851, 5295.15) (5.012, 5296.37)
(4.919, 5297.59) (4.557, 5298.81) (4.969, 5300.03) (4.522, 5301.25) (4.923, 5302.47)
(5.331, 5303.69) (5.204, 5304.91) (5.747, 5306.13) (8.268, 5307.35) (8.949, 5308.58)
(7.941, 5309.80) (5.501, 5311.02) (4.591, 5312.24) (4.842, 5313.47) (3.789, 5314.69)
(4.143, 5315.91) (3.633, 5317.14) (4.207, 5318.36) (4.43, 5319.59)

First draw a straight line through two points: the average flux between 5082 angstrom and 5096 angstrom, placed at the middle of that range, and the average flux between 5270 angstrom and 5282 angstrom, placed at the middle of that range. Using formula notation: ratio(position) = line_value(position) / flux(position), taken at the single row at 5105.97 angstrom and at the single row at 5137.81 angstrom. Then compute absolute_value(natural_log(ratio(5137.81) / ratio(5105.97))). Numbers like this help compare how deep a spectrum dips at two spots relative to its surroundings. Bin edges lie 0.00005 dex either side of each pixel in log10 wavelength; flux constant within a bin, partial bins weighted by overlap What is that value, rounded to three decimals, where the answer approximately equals 0.212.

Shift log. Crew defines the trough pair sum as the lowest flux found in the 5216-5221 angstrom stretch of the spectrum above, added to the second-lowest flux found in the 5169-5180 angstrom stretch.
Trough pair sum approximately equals 8.05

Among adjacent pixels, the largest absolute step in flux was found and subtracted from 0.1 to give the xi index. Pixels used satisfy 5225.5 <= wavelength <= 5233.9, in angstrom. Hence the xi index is -0.2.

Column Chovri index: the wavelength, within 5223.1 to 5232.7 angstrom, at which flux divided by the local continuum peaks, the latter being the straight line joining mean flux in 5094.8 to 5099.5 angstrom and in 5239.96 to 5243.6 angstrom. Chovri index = 5229.71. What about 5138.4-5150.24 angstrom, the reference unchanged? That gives 5146.10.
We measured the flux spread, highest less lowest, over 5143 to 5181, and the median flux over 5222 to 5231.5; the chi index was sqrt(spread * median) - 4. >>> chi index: -1.26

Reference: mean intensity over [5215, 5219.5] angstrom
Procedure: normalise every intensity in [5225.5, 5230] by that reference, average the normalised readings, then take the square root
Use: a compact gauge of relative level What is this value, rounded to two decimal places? 1.04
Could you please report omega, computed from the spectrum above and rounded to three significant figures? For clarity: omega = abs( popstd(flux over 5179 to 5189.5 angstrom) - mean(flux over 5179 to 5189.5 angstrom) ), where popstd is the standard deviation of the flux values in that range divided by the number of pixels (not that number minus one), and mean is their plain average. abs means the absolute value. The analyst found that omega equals 3.88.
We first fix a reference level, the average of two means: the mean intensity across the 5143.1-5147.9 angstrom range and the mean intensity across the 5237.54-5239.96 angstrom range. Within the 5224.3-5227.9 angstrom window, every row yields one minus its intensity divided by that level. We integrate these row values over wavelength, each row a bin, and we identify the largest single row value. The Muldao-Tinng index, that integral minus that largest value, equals -0.12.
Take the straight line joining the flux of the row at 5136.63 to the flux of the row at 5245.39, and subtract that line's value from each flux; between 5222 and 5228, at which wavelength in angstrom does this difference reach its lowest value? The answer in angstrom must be 5223.70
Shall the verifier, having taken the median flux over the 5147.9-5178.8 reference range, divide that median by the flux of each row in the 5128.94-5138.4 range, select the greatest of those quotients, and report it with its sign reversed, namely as -1.09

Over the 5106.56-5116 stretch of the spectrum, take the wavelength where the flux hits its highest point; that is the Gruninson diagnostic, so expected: 5113.03 angstrom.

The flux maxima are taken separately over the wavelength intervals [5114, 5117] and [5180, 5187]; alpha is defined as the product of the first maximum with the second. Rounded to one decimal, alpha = 20.8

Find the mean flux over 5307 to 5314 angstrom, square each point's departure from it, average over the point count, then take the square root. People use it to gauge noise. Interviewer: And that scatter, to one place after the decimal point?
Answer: 1.8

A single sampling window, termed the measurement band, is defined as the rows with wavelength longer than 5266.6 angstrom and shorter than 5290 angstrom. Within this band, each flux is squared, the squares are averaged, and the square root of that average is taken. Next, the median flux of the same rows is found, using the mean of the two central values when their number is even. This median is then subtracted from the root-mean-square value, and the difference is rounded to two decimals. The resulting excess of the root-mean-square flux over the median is -0.02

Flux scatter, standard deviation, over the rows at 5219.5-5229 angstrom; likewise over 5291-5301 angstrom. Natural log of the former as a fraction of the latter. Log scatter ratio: 0.46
